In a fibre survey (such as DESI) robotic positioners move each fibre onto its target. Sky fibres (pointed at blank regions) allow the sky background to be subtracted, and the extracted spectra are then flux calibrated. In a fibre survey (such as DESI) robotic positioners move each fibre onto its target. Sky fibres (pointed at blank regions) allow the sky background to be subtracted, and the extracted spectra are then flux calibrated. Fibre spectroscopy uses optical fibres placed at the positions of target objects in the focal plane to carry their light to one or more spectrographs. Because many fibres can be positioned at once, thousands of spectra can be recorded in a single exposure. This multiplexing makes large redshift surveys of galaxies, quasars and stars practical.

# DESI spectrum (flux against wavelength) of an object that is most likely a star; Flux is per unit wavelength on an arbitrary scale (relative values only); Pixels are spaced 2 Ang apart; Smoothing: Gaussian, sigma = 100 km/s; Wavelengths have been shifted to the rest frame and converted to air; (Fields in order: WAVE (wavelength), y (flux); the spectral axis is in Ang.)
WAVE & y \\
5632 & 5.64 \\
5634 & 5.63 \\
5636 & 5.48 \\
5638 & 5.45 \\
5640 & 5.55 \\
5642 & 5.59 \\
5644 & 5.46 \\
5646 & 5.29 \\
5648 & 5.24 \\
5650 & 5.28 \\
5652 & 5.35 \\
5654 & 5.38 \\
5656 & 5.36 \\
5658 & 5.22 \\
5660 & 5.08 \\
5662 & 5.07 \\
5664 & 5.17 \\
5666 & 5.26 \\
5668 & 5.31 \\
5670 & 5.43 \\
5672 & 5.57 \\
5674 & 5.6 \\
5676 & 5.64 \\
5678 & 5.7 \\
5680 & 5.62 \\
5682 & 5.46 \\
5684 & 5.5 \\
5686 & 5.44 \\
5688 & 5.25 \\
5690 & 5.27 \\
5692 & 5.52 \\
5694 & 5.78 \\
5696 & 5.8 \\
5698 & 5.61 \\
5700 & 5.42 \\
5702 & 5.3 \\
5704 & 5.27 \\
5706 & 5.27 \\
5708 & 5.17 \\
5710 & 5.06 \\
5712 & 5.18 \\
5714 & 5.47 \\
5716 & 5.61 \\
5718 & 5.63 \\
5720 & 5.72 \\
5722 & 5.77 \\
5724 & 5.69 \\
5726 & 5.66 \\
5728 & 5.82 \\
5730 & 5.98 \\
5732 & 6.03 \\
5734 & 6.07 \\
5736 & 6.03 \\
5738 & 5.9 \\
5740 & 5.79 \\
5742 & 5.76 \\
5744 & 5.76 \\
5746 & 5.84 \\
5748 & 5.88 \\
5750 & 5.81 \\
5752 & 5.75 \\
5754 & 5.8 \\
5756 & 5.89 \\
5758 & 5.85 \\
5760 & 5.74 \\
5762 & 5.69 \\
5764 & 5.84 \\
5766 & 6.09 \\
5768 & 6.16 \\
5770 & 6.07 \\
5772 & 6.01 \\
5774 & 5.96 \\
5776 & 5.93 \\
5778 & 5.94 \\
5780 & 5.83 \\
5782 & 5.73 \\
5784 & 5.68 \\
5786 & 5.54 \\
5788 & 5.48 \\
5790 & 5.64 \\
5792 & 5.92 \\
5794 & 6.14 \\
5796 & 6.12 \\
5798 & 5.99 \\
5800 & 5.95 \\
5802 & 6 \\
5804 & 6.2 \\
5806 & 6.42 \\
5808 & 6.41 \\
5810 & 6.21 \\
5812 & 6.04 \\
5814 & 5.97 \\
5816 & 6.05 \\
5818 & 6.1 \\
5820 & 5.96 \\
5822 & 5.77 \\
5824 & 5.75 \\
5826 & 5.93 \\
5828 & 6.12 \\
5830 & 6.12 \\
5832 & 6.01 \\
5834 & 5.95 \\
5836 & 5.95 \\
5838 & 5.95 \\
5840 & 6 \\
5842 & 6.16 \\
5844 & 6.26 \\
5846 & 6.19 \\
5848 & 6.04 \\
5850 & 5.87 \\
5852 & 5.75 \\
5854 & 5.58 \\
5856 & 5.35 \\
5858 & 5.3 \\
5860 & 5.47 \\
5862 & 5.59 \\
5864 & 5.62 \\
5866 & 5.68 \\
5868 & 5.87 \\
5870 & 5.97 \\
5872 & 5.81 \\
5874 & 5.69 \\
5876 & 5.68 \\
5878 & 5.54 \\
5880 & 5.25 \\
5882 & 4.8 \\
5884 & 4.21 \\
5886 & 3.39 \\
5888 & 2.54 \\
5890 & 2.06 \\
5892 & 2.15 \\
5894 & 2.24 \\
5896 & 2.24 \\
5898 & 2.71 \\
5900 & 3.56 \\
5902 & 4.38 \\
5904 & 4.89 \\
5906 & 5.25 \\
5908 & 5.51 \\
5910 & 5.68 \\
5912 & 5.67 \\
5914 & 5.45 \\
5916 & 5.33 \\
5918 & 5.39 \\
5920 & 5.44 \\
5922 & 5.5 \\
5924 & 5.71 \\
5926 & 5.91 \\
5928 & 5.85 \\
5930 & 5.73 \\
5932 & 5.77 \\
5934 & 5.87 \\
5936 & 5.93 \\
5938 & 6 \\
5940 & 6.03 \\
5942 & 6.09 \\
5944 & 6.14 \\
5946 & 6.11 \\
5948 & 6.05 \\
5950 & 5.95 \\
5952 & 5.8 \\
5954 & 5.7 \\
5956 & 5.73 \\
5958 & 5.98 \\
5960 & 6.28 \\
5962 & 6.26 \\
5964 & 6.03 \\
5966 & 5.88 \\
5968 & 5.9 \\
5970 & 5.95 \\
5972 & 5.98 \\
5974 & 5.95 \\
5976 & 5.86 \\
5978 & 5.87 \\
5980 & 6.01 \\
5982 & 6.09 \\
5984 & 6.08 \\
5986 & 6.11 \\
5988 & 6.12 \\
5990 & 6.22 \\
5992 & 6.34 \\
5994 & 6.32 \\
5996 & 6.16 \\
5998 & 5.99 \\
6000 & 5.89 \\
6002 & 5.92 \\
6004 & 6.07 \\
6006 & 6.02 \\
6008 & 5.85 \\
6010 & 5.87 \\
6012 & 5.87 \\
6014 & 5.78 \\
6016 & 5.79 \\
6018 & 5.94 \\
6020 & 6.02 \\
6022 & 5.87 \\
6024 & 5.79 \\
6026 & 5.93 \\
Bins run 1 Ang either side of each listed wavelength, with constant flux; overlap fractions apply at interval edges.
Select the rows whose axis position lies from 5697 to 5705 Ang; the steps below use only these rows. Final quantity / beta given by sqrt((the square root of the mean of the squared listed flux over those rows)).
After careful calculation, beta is 2.32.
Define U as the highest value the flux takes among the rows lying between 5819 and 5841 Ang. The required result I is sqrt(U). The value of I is 2.474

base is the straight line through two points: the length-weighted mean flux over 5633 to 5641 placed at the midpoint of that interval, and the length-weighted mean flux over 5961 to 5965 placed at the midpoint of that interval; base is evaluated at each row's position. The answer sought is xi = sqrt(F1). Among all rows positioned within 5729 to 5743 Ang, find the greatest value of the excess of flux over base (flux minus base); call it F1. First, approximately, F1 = 0.36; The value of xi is 0.60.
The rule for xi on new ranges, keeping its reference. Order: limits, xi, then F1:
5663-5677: 0.20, 0.04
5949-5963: 0.38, 0.14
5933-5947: 0.18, 0.03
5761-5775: 0.62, 0.38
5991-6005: 0.37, 0.14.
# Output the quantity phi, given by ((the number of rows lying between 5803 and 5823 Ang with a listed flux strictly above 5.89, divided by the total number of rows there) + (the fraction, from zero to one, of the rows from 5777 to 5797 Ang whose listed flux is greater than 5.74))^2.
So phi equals 2.0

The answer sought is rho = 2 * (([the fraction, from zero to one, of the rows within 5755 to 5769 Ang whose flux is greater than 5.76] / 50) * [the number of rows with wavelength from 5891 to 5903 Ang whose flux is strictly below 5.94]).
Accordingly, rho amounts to 0.17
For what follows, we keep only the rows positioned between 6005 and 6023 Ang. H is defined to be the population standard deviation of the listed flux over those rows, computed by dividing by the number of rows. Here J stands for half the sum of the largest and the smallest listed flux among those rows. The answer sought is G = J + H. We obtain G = 6.0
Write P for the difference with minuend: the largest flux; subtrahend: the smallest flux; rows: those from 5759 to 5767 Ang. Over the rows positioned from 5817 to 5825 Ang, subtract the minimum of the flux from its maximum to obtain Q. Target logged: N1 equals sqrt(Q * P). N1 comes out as 0.37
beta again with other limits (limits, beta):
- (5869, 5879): 2.40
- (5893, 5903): 1.77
